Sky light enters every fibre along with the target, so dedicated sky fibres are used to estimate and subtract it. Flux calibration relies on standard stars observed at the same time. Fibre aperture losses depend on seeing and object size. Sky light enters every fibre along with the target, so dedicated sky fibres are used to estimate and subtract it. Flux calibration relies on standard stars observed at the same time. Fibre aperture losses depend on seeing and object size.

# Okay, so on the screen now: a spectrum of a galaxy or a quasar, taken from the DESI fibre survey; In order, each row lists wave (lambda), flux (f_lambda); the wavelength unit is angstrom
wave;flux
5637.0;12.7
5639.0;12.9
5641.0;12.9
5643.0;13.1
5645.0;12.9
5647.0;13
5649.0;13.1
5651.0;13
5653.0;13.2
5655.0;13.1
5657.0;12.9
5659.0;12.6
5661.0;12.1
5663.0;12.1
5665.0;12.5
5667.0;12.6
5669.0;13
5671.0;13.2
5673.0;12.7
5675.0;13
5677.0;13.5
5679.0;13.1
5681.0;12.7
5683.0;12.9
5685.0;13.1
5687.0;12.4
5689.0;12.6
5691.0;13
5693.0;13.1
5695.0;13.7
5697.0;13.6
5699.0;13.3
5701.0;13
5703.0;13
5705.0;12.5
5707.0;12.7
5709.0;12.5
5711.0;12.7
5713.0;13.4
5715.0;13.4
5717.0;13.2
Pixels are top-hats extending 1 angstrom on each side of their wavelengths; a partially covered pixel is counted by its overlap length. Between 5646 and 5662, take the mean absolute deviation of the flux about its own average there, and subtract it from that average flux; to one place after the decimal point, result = 12.6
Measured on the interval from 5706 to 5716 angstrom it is 12.6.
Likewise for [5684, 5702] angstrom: 12.8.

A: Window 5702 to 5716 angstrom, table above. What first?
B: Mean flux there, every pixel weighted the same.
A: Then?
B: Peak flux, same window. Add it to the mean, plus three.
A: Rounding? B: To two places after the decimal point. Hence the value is 29.29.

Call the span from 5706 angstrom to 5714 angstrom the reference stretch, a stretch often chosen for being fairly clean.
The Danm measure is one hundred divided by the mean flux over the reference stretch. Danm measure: 7.80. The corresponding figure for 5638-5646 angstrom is 7.72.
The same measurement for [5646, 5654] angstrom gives 7.65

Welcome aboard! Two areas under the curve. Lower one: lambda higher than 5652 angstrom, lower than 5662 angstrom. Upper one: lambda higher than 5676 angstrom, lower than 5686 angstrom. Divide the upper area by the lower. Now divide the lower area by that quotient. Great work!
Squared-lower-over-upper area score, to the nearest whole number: 125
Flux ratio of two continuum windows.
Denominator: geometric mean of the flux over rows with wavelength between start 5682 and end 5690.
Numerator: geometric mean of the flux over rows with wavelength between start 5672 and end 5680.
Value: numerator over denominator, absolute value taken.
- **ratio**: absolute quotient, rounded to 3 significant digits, 1.03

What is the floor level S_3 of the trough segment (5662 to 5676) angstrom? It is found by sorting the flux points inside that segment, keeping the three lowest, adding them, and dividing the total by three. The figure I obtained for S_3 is 12.4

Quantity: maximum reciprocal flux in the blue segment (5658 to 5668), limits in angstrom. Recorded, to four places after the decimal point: 0.0826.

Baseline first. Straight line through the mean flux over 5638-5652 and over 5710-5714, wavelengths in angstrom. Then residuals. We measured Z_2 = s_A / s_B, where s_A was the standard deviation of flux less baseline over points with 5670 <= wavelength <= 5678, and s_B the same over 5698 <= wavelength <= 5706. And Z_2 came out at 1.00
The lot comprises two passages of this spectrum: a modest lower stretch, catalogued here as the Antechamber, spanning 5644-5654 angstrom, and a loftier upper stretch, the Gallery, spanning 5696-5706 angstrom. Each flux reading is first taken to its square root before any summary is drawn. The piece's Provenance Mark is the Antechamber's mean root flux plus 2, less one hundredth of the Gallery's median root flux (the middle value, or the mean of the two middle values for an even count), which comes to 5.58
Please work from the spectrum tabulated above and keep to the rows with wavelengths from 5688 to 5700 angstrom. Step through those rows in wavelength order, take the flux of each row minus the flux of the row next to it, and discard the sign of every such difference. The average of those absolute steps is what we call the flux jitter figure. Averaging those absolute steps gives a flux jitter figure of 0.30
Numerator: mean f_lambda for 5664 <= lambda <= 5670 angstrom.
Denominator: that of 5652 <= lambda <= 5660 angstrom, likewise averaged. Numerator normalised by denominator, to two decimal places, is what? 0.98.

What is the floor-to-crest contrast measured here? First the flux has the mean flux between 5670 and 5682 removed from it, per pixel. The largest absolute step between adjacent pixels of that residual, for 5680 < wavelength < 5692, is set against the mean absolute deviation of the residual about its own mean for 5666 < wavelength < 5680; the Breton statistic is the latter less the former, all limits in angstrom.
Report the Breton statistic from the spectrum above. -0.484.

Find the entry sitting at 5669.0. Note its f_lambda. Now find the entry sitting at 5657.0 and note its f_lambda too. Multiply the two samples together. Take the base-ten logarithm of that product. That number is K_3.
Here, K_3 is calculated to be 2.225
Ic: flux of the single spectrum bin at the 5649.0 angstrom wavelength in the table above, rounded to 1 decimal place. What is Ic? 13.1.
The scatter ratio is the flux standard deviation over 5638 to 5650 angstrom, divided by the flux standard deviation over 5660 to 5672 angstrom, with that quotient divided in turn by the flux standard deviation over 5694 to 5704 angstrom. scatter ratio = 0.7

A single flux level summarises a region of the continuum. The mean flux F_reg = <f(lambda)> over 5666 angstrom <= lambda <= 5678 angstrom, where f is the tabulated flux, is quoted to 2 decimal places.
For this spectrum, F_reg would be 13.00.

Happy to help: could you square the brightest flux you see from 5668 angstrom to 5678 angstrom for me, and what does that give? 182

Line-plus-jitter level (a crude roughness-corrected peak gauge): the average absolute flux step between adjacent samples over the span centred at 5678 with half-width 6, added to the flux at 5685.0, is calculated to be 13.5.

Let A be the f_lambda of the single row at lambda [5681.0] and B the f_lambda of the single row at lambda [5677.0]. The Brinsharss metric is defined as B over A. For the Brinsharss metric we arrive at 1.06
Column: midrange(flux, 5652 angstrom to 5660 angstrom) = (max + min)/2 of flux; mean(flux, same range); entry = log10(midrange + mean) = 1.41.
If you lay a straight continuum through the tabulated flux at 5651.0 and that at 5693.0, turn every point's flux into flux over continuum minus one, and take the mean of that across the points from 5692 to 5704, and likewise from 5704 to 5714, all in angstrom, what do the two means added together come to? -0.016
